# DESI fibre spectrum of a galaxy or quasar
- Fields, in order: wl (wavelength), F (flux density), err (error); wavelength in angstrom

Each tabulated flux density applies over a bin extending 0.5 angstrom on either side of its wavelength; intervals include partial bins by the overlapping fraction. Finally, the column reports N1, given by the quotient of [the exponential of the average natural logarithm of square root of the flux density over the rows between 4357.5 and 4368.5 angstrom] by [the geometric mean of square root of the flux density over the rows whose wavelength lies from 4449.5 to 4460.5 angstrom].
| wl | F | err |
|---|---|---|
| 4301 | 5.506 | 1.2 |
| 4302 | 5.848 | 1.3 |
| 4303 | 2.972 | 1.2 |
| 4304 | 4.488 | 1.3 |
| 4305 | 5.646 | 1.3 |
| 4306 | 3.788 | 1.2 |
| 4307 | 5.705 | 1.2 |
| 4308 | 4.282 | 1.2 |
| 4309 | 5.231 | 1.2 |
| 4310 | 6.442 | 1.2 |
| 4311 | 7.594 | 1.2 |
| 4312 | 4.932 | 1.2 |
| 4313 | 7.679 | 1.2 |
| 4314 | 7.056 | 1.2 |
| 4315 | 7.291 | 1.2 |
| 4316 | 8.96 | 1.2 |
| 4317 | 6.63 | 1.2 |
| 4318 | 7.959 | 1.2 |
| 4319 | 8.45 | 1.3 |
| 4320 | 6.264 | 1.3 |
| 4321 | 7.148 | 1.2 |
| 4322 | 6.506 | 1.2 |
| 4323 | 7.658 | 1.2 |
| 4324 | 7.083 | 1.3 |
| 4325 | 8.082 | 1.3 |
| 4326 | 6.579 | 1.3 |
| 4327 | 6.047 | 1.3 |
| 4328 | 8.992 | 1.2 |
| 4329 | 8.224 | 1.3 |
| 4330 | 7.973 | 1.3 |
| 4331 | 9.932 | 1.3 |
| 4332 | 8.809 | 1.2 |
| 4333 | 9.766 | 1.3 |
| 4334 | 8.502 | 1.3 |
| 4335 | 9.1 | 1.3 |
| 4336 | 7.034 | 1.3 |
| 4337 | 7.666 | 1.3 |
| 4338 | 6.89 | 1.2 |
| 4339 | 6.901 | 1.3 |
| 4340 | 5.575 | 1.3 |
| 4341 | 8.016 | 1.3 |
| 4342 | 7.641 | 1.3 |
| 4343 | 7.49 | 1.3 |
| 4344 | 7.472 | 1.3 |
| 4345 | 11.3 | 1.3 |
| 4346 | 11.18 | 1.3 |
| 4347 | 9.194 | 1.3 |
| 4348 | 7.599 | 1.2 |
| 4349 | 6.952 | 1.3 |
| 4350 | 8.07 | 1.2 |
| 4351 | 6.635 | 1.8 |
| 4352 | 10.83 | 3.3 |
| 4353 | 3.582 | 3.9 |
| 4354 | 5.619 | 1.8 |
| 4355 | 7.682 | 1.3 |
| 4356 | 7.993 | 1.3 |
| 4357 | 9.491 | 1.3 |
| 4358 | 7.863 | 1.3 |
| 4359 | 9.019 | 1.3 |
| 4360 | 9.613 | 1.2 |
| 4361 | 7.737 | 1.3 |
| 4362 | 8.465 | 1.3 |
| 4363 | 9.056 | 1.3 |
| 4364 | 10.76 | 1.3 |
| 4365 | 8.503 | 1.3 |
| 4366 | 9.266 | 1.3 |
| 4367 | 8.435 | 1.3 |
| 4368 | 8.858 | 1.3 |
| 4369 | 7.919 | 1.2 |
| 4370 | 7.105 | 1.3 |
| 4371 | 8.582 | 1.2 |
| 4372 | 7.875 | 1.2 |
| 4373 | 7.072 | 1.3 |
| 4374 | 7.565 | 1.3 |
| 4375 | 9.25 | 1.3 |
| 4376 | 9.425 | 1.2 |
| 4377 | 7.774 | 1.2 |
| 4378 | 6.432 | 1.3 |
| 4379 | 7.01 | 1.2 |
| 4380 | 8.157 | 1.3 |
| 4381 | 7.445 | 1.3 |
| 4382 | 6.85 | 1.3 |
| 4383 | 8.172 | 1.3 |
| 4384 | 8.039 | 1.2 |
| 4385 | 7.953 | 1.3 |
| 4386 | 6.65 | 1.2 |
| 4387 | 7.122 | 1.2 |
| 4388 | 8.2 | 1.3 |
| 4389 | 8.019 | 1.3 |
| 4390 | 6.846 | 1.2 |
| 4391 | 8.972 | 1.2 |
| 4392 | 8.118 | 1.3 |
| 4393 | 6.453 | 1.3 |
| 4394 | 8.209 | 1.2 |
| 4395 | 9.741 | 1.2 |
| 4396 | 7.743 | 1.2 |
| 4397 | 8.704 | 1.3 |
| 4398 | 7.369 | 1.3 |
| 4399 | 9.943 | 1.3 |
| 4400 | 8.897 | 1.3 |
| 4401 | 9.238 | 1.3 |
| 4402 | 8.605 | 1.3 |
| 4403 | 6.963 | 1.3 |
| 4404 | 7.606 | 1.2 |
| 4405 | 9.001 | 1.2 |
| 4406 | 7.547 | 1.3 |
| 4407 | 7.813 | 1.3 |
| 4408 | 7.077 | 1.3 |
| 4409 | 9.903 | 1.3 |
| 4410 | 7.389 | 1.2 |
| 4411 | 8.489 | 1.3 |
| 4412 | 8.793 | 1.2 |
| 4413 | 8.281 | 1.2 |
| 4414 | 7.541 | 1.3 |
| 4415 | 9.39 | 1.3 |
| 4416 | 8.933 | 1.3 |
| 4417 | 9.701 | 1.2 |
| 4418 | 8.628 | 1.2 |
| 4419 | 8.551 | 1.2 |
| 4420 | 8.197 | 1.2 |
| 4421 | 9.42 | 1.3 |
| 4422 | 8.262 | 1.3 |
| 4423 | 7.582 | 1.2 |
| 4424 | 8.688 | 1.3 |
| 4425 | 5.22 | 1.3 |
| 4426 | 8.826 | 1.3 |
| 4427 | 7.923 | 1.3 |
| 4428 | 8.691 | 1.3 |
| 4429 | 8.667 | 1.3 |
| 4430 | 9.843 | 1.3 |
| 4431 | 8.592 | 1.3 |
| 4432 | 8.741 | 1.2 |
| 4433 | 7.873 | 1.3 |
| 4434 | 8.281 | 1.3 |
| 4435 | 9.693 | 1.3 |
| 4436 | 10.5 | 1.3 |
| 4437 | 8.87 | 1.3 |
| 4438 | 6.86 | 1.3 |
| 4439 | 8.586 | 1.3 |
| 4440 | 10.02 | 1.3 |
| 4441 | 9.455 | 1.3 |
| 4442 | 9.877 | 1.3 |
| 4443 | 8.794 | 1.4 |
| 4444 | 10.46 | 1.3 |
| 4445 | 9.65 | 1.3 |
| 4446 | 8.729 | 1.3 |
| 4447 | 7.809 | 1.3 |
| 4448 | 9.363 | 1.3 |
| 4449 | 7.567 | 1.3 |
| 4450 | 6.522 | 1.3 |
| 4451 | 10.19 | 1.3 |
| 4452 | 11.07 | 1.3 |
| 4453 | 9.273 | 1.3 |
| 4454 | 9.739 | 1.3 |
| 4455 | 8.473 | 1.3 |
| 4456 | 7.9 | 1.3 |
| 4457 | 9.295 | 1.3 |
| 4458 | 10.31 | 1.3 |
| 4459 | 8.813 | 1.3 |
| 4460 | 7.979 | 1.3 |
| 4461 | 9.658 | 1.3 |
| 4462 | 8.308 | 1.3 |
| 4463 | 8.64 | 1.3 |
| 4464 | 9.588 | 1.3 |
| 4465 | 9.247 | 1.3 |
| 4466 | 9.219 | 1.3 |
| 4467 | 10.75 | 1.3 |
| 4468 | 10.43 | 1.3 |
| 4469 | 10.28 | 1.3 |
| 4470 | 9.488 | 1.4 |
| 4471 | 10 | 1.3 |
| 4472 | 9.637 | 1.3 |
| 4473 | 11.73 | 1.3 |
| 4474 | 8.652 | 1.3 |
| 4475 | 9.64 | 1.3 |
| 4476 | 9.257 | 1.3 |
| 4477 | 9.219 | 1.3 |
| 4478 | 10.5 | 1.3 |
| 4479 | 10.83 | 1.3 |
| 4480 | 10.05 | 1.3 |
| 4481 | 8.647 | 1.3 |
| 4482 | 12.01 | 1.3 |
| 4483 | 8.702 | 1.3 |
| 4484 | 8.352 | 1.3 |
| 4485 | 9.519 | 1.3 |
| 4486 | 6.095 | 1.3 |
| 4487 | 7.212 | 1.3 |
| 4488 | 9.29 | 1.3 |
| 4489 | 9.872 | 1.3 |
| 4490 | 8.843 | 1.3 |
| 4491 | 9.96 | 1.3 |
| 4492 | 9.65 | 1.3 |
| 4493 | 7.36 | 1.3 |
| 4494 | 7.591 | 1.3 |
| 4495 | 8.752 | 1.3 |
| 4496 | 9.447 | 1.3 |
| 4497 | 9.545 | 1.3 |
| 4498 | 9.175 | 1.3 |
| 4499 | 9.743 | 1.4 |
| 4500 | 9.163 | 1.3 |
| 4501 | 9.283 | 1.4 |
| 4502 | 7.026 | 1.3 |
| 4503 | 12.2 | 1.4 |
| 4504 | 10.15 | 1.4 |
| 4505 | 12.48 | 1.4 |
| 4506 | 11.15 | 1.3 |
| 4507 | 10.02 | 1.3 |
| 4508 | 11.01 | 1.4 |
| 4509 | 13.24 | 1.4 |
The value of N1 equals 0.99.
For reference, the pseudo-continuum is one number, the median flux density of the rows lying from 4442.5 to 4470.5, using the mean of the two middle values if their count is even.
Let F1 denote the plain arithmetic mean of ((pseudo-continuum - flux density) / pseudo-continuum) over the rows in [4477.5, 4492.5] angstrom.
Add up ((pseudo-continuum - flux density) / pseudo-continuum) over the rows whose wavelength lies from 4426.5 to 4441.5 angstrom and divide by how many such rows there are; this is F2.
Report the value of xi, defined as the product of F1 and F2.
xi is 0.000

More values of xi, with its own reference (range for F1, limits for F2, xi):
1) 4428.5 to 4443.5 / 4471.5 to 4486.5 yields -0.001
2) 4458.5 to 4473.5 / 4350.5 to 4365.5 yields -0.004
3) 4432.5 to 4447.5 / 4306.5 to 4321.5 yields 0.007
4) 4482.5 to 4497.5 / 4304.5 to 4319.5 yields 0.019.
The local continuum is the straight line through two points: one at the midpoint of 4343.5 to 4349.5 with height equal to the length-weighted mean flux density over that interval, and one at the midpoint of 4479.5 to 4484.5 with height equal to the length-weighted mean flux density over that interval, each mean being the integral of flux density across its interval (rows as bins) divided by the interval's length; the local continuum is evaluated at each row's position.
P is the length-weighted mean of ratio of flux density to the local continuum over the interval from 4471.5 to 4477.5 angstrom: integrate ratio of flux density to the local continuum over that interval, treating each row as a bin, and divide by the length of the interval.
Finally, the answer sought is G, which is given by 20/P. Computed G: 20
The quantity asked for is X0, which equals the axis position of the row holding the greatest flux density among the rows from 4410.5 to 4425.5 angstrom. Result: 4417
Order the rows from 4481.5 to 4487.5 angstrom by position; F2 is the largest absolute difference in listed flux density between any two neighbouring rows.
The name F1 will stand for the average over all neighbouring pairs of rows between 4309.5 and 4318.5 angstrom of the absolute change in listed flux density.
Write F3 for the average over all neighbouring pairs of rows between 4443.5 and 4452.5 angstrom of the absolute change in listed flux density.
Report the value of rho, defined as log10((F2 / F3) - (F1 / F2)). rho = 0.28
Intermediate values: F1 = 1.59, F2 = 3.4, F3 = 1.4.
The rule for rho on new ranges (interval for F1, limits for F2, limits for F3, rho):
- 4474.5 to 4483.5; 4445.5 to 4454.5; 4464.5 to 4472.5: 0.82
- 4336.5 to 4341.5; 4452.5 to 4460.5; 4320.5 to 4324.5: 0.06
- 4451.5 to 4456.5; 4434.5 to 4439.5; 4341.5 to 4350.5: 0.08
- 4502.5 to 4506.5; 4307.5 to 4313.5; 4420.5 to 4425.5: 0.01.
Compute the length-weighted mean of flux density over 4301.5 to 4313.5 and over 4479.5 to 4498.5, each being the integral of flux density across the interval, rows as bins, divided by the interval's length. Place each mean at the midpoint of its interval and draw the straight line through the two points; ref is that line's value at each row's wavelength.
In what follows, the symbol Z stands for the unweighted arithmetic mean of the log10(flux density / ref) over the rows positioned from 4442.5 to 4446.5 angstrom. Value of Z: 0.07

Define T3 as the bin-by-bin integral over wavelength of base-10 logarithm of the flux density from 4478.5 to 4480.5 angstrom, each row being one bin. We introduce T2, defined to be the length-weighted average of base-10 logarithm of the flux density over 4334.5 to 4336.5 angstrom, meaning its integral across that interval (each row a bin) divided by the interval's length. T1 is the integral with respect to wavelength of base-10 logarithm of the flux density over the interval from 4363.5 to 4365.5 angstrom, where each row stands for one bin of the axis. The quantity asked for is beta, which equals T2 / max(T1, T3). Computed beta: 0.443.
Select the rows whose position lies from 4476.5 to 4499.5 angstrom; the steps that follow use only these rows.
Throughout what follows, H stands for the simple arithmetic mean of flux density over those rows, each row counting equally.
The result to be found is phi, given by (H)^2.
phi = 84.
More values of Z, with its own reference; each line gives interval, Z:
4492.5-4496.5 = -0.04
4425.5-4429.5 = 0.04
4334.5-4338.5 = 0.11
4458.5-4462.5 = 0.01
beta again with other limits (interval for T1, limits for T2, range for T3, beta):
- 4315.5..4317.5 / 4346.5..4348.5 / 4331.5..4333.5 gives 0.477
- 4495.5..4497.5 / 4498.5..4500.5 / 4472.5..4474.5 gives 0.486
